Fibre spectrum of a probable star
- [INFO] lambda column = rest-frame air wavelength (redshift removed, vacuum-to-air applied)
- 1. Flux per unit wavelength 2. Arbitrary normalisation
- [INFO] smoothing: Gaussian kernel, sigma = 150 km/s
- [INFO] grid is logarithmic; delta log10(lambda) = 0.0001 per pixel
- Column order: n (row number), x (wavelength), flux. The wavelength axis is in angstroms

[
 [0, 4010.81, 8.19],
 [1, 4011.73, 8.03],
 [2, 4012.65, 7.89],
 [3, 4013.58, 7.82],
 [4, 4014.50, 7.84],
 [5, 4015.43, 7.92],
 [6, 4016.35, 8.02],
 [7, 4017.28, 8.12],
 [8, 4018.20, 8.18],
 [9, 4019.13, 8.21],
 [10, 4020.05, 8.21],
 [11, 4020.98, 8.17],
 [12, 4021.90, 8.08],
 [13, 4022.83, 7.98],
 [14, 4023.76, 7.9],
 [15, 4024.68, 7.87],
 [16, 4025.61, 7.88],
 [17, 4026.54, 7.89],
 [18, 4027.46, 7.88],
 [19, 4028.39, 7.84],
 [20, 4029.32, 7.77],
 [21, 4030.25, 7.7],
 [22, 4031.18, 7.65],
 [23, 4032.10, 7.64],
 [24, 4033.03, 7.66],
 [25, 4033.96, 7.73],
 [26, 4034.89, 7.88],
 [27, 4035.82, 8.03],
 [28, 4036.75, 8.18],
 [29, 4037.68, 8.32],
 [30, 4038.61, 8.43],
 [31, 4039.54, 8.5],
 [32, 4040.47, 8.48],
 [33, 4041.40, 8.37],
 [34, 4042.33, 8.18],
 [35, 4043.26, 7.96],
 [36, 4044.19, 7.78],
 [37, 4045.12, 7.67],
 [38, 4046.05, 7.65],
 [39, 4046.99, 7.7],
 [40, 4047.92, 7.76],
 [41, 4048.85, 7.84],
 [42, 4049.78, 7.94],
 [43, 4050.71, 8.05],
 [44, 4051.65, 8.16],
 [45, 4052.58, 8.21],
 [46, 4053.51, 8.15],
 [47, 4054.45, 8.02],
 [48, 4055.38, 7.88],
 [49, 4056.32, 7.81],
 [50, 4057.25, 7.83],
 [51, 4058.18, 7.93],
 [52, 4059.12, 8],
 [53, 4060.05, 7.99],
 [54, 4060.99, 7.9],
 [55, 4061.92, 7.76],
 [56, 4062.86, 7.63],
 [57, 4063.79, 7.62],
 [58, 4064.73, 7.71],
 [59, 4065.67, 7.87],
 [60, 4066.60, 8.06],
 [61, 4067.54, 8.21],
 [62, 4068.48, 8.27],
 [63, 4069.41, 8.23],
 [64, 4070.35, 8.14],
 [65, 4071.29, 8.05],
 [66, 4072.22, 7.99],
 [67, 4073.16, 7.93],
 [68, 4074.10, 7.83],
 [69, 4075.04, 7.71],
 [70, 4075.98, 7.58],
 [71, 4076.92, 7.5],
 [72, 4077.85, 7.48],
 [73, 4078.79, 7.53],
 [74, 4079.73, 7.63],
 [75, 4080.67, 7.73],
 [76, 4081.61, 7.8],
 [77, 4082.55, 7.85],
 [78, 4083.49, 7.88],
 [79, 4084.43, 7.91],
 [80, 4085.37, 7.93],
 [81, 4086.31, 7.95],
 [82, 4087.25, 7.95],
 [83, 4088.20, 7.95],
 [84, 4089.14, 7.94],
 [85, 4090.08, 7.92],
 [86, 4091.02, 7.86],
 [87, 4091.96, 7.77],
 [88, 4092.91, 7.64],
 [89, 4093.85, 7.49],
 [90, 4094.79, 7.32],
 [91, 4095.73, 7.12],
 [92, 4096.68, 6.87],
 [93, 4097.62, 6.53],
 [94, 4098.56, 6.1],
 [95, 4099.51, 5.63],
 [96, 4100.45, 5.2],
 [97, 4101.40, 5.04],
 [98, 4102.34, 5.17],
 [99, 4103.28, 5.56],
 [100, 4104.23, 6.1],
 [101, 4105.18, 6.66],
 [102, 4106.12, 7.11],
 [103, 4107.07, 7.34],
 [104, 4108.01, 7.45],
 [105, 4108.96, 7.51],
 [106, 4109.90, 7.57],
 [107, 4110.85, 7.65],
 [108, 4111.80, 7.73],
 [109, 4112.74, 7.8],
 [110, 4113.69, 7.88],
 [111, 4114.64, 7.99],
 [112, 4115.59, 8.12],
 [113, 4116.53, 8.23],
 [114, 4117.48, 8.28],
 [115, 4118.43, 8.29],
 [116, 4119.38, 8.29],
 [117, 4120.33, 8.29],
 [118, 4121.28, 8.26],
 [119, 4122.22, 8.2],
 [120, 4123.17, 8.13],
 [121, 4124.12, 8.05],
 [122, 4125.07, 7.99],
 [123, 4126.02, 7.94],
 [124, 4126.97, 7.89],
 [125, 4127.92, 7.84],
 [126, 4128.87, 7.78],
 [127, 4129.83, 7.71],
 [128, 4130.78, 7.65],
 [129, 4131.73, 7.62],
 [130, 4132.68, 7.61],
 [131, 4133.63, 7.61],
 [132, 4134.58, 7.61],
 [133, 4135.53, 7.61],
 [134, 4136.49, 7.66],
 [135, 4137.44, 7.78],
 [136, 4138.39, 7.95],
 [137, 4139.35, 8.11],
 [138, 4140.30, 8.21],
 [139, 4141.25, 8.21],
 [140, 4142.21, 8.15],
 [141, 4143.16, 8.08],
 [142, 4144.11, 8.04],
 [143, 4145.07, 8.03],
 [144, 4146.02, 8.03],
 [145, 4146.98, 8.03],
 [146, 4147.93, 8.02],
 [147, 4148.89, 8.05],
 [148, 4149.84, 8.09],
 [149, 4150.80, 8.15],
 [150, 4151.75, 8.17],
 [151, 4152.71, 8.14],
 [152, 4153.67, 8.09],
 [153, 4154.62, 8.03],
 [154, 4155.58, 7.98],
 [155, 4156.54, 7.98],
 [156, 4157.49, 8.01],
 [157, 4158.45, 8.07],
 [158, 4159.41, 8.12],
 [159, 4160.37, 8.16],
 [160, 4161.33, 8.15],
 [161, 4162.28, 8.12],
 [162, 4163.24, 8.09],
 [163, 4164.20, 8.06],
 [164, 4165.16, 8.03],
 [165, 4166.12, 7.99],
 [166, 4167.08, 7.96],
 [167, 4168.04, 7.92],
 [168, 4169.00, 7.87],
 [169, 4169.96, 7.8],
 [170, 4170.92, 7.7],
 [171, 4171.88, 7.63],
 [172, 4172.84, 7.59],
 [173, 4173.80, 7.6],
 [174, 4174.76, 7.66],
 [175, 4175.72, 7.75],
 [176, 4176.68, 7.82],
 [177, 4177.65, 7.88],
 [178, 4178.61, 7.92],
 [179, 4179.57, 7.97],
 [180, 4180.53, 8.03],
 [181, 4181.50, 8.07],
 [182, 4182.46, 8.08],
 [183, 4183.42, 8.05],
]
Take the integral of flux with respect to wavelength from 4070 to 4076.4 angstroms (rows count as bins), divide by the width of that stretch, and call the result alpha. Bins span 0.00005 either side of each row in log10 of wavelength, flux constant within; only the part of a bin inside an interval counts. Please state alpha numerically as 7.88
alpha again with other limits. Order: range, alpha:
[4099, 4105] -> 5.50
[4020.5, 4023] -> 8.08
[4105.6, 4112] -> 7.47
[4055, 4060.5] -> 7.91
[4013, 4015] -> 7.81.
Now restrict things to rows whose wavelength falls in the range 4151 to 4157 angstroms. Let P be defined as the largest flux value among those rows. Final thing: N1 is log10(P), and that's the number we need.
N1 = 0.912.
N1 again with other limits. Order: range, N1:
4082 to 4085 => 0.898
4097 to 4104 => 0.815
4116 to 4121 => 0.919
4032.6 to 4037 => 0.913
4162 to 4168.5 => 0.910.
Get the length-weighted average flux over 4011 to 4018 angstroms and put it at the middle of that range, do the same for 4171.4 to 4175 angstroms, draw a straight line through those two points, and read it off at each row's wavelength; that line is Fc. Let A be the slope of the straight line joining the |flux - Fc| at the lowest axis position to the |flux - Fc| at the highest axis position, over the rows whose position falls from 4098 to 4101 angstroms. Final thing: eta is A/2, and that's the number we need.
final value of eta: 0.237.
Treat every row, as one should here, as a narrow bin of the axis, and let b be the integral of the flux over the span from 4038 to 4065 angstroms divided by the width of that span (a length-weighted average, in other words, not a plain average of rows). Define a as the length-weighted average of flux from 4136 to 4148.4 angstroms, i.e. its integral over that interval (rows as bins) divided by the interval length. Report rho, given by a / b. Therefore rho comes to 1.01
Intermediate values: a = 8.02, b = 7.97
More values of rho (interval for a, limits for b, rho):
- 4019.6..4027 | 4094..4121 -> 1.12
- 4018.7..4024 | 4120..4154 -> 1.02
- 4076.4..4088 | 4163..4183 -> 0.99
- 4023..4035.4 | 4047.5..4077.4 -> 0.98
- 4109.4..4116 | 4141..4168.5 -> 0.97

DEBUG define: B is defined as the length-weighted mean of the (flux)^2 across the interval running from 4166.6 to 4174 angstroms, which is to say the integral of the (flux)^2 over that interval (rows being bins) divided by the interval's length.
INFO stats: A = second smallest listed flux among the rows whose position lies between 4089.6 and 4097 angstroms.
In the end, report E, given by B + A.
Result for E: 67.4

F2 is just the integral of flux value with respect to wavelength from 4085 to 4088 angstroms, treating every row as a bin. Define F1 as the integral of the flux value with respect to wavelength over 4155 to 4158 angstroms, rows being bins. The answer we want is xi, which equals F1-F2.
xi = 0.2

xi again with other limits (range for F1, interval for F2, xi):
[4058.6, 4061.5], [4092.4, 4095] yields 3.6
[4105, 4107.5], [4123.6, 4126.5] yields -5.5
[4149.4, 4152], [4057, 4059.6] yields 0.5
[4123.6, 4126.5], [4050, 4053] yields -1.2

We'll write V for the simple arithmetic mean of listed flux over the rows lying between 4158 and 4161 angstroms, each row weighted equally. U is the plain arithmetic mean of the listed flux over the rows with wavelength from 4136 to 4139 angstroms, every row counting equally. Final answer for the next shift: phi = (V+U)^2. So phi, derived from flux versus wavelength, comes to 253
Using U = 7.80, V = 8.12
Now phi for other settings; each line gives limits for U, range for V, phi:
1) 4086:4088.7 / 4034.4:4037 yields 255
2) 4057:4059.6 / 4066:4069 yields 259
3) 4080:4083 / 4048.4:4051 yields 248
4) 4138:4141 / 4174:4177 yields 251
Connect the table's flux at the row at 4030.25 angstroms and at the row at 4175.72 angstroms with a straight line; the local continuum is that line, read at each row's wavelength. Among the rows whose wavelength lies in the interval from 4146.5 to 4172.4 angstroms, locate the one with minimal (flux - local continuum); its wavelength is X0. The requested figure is 4171.88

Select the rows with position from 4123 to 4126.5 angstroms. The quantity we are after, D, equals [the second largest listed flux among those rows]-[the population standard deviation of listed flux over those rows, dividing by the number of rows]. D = 7.98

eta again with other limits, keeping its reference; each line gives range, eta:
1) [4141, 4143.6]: -0.033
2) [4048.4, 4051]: 0.027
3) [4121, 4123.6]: -0.033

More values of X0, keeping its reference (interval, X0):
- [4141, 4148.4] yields 4147.93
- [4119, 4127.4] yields 4126.97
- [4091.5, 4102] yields 4101.40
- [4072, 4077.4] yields 4076.92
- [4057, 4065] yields 4063.79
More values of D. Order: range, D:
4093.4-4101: 6.55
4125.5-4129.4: 7.83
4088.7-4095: 7.70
